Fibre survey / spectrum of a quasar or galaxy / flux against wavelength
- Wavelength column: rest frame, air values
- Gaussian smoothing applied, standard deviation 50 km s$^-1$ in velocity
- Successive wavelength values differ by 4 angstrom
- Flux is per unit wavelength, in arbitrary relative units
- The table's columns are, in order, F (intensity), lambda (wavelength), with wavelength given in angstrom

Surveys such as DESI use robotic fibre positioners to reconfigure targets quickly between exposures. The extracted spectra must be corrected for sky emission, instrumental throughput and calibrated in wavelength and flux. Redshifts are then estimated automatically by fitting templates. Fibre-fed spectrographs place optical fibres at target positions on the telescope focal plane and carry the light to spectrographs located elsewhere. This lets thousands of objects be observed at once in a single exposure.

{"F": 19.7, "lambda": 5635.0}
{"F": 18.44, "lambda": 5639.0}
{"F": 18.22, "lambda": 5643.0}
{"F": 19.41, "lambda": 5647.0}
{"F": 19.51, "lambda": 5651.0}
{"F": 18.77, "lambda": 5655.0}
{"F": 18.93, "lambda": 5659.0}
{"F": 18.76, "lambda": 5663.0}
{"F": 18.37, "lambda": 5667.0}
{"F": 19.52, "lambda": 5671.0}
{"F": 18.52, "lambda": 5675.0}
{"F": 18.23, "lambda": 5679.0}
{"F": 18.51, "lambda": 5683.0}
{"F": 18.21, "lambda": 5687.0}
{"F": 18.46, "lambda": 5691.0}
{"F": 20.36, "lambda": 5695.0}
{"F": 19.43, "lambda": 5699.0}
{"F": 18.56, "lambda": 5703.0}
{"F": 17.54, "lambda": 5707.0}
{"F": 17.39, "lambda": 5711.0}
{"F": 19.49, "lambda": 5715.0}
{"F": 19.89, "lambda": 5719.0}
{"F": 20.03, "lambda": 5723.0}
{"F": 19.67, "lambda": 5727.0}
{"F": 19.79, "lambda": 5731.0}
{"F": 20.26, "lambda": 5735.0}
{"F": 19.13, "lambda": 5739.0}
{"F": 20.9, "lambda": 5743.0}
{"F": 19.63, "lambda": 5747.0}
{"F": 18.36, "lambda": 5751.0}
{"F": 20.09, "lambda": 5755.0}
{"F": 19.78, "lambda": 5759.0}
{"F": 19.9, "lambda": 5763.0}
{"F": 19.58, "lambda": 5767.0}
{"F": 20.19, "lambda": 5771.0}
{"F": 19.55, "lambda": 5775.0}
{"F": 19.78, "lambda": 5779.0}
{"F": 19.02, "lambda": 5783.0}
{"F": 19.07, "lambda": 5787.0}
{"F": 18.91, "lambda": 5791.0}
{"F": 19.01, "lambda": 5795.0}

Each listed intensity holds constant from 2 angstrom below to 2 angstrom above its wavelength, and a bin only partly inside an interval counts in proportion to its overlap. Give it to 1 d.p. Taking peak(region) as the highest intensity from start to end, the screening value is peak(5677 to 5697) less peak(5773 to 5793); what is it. 0.6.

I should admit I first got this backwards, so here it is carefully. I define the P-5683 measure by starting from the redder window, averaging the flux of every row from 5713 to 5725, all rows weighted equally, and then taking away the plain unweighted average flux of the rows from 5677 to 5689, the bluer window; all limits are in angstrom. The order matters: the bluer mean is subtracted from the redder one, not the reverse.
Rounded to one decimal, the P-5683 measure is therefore 1.5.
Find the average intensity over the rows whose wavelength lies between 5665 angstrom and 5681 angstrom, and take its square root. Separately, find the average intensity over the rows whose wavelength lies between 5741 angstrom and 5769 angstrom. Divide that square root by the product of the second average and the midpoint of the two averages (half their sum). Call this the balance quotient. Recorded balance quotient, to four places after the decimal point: 0.0114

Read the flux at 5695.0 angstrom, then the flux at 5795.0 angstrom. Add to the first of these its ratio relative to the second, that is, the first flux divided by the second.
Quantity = 21.4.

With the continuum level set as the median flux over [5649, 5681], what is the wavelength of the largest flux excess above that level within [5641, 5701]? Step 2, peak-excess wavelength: 5695.0 angstrom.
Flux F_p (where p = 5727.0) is 19.67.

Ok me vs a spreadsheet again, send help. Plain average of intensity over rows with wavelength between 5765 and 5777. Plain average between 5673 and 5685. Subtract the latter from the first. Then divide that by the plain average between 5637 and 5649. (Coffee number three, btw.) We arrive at 0.07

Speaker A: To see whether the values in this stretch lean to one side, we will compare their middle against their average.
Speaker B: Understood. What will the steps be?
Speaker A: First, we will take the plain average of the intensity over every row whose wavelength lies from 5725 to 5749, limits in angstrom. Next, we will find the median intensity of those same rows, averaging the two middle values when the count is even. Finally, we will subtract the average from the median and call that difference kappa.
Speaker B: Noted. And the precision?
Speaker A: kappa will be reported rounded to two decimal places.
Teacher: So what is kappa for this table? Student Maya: -0.17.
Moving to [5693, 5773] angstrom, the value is 0.23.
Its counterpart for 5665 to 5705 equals -0.30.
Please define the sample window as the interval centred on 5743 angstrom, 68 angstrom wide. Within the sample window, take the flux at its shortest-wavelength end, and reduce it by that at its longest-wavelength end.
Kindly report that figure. -2.2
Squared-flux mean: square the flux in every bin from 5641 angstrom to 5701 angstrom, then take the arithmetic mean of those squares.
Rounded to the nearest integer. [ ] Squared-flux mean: 357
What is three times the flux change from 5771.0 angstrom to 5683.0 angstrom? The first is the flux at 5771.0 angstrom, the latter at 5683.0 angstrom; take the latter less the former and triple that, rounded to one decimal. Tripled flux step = -5.0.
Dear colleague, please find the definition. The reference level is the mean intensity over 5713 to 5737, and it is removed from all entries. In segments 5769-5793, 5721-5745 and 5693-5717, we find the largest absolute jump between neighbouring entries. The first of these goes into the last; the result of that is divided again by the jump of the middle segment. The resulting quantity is 1.56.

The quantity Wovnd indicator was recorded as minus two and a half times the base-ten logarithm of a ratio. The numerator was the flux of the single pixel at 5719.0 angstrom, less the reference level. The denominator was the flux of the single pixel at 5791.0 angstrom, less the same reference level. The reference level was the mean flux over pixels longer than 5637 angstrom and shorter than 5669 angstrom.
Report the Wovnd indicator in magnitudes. -2.5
